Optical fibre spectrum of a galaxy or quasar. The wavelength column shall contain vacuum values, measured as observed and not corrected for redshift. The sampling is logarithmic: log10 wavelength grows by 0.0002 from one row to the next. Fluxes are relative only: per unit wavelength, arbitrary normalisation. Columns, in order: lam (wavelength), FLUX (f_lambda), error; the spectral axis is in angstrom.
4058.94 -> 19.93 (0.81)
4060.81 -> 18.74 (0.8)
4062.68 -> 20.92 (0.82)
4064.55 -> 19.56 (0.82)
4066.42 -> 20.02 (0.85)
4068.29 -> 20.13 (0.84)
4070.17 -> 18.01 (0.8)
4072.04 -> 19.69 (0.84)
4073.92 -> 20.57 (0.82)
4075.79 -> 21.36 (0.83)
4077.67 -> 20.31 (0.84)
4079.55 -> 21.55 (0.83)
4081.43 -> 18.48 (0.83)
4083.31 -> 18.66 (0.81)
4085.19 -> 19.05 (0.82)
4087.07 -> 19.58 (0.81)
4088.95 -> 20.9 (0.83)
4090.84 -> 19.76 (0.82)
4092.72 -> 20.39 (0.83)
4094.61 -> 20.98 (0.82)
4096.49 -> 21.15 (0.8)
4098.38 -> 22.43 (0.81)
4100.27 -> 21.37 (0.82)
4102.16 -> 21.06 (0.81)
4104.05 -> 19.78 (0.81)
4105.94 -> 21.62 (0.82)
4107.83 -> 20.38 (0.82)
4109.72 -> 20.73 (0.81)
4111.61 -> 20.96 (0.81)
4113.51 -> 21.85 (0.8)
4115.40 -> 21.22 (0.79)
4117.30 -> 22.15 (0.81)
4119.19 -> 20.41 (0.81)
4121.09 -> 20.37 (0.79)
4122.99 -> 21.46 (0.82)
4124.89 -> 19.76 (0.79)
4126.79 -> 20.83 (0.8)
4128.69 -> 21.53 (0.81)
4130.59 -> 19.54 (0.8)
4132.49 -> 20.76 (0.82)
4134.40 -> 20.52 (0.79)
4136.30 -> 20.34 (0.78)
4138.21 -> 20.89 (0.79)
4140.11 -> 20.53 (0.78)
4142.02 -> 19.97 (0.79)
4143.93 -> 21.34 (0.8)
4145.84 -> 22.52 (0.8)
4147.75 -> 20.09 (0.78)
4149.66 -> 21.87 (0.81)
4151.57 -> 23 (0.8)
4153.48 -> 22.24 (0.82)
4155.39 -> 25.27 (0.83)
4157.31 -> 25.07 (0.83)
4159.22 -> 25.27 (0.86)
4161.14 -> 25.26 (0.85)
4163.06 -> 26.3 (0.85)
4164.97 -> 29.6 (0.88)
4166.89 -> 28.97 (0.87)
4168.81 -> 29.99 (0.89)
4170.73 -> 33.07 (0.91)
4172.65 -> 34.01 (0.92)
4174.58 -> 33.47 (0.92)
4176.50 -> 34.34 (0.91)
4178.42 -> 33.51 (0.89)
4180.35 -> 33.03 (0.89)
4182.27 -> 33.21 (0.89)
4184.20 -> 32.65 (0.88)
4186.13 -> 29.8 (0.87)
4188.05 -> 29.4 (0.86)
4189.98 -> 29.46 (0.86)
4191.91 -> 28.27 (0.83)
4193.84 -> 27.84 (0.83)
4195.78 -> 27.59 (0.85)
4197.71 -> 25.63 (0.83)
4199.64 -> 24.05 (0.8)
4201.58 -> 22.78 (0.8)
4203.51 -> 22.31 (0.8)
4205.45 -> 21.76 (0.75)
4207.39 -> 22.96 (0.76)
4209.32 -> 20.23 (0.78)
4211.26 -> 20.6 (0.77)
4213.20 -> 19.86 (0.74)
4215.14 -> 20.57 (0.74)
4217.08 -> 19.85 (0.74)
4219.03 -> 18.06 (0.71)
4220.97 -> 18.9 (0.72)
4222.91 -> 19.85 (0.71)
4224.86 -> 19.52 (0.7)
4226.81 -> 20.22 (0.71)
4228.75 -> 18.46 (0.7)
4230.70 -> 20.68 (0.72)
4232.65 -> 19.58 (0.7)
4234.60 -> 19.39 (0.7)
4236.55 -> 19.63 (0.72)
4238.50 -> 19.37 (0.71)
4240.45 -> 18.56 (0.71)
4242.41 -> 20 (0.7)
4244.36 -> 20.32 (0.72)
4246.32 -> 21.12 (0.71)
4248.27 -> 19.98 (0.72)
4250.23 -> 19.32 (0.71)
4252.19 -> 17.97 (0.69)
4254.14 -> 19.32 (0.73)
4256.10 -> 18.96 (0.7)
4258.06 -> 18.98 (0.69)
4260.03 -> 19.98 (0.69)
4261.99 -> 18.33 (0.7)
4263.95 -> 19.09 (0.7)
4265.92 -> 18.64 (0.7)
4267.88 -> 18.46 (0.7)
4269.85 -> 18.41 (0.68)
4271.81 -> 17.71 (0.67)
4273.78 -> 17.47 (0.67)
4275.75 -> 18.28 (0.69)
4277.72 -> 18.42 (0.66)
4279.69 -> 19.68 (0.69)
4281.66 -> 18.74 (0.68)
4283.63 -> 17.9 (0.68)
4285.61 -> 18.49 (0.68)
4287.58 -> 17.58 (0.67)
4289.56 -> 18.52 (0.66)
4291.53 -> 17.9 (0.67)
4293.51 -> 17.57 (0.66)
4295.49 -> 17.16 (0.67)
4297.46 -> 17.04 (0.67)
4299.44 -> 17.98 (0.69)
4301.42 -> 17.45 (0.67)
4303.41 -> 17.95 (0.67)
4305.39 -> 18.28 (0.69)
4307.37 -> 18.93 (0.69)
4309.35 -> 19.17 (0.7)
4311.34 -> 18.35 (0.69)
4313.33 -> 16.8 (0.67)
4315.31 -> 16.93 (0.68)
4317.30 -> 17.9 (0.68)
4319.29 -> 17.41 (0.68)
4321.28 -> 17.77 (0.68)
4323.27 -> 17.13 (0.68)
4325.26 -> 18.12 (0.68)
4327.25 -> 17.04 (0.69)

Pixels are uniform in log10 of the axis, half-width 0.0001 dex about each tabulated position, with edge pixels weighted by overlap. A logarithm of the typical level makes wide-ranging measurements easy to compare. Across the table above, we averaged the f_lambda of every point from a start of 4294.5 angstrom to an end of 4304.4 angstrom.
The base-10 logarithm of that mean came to 1.24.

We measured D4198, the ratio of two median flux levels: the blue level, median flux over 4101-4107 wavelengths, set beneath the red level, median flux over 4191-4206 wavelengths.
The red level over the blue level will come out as 1.18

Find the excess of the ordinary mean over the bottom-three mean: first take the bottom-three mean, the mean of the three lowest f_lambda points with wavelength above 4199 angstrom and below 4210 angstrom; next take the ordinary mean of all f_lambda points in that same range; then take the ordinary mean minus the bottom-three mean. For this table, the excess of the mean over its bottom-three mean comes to 0.9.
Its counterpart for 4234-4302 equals 1.5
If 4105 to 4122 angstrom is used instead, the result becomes 0.7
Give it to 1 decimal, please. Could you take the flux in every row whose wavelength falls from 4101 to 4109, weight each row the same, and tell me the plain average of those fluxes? 20.7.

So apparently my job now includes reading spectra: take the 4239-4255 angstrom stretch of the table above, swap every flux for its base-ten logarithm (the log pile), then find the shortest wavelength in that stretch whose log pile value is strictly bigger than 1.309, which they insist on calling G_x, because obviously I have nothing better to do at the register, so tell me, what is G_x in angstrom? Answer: 4246.32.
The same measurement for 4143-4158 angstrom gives 4143.93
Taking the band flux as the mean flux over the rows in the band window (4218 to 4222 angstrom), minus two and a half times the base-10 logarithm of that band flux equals -3.2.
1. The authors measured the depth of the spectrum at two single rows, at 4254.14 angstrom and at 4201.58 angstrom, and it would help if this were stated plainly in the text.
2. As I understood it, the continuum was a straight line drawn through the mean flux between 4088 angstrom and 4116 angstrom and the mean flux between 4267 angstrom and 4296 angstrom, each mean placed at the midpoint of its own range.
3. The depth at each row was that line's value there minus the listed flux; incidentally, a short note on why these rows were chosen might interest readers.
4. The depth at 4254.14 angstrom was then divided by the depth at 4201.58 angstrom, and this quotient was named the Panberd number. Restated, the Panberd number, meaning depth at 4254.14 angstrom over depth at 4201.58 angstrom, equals 0.2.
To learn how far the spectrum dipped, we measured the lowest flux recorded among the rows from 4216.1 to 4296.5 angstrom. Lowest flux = 17.16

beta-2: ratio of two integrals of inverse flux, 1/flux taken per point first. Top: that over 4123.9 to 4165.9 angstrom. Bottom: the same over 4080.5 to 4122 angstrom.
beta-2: 0.94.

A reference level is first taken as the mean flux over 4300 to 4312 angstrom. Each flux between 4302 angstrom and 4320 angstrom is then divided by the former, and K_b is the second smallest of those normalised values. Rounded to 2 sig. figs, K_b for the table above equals 0.92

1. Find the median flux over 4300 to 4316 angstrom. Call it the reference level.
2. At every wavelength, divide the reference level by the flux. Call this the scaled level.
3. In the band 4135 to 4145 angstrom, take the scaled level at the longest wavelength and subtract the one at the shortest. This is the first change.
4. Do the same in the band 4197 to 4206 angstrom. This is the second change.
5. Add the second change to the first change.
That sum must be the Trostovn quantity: 0.084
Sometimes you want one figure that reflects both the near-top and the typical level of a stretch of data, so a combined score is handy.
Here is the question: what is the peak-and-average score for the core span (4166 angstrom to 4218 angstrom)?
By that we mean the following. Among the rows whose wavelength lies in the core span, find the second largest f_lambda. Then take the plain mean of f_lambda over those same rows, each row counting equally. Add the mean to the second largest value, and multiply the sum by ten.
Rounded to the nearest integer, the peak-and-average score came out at 614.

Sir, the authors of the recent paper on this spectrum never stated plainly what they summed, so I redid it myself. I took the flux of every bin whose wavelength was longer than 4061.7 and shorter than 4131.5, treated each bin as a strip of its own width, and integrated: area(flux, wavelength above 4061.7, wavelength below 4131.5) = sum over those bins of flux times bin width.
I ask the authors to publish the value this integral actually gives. 1431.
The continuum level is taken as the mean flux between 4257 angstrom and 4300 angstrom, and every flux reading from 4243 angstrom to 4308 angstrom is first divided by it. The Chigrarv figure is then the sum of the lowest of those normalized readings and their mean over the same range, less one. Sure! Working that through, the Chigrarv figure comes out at 0.95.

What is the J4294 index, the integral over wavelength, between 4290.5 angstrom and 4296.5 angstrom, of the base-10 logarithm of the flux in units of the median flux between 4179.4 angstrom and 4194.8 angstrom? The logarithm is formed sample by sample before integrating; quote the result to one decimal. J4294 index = -1.4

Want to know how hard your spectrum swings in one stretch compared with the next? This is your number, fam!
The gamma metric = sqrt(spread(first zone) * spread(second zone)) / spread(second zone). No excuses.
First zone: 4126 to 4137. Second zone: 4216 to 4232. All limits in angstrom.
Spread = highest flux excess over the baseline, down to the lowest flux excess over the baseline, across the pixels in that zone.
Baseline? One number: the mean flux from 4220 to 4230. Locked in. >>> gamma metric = 0.87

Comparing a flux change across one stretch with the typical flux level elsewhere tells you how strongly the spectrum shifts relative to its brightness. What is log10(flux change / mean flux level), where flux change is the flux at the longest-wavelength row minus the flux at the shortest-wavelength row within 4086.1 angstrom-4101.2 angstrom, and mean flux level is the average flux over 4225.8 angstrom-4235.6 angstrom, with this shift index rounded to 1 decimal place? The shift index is -1.0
